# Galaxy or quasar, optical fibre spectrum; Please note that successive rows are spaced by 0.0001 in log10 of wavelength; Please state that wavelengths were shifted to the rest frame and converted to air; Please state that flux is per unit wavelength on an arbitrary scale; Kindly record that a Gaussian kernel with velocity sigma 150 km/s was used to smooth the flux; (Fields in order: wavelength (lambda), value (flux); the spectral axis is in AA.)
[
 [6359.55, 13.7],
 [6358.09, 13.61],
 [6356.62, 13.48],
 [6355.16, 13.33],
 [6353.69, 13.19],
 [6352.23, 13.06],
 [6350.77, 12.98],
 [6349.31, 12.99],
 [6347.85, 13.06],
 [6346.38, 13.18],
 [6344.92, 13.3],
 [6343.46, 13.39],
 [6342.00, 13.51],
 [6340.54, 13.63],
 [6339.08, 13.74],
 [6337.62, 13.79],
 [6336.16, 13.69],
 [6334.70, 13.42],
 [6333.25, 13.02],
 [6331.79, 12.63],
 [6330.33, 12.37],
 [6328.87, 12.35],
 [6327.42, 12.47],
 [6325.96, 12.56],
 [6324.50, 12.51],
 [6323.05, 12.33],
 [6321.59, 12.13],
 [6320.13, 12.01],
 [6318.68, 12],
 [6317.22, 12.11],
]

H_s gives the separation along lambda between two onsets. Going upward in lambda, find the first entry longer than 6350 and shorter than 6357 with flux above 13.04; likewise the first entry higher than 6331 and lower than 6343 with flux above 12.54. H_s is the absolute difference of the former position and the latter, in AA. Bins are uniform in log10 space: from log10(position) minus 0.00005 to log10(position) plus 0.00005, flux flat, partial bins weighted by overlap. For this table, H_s 20.4 AA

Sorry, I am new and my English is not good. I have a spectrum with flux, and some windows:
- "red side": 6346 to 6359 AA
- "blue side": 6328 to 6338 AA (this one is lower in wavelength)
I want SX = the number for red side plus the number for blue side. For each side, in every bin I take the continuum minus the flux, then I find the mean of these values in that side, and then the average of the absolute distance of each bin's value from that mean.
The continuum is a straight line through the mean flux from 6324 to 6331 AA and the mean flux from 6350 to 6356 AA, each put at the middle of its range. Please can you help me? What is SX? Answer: 0.57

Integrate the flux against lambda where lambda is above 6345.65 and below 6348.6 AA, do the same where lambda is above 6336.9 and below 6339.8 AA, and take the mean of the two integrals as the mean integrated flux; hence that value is 39.3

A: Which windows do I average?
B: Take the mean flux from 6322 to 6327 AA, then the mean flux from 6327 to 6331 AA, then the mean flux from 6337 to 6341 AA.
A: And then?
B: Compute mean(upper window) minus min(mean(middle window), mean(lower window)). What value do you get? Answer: 1.32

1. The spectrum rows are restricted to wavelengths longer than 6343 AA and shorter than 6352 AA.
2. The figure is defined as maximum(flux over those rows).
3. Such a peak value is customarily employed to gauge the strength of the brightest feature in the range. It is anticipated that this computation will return 13.39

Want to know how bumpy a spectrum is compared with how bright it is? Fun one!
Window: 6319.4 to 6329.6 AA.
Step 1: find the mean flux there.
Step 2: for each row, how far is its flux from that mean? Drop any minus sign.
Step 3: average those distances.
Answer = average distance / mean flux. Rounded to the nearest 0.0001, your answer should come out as 0.0125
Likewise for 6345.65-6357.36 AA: 0.0104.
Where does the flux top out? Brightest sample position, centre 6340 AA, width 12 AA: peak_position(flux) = 6337.62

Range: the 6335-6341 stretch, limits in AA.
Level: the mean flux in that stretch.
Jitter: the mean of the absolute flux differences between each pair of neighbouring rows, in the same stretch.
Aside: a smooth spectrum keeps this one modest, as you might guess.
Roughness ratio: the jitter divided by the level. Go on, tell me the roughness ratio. 0.0063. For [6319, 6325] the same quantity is 0.0136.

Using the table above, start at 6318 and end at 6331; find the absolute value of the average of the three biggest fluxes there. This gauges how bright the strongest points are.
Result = 12.5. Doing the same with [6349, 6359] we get 13.5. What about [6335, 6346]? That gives 13.7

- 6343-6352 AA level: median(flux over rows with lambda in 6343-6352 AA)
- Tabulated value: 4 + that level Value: 17.1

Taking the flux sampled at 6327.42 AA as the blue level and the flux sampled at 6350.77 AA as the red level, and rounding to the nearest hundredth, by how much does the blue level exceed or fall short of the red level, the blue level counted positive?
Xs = -0.51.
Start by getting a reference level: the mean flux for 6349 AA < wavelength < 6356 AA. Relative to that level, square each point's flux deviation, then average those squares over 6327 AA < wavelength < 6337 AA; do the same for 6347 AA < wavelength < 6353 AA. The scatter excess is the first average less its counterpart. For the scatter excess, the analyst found 0.31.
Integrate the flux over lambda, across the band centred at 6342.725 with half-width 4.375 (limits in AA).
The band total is 118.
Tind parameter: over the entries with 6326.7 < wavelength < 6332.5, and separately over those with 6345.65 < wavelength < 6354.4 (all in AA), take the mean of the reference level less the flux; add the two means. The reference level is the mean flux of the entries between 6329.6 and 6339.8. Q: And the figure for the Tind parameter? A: 0.94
